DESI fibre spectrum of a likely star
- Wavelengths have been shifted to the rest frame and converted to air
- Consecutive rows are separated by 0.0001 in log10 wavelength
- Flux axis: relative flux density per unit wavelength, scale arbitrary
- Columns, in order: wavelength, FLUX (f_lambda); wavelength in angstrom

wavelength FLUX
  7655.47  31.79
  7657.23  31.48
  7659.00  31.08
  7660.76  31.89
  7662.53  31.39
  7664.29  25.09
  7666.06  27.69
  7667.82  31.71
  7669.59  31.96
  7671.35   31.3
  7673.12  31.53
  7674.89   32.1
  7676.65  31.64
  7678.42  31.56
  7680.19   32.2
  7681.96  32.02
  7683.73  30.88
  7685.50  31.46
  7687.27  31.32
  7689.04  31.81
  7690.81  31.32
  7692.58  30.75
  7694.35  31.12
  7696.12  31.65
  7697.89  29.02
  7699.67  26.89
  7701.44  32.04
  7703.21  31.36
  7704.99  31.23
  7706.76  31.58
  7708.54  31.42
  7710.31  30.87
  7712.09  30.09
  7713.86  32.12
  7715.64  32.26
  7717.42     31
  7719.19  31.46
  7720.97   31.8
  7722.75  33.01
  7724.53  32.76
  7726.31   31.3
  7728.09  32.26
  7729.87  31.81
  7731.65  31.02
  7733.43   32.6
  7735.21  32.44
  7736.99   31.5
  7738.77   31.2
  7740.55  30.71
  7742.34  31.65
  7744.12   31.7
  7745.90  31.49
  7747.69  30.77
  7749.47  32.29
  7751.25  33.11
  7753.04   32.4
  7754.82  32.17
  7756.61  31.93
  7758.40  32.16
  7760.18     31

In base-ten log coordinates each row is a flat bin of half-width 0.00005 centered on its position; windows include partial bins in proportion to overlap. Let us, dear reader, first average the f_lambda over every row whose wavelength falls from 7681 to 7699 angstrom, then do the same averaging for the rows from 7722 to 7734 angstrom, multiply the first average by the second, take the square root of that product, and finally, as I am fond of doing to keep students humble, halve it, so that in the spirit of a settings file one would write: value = 15.8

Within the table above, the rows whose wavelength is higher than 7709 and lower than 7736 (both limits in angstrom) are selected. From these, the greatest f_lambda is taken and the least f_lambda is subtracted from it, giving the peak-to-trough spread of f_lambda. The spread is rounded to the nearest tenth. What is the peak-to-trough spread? 2.9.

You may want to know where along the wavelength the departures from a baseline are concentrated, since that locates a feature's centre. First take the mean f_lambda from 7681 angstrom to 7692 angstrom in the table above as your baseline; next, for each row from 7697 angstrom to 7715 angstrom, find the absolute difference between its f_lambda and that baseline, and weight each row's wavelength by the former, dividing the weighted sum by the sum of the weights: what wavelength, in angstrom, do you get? 7702.7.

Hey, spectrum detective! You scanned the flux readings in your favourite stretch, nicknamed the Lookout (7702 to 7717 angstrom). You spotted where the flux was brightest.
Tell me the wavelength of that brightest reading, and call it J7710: 7715.64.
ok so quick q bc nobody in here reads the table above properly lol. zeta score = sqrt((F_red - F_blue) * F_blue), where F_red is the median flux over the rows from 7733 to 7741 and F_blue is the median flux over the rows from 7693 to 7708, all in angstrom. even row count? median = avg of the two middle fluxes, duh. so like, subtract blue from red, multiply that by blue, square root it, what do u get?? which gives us 2.5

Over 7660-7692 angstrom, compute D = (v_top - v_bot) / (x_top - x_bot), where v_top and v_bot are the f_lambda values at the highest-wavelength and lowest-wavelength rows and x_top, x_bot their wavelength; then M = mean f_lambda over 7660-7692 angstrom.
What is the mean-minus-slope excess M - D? 31.1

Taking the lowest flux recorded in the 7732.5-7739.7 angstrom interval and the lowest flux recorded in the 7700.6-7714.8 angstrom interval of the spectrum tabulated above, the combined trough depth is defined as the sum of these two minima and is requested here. 61.3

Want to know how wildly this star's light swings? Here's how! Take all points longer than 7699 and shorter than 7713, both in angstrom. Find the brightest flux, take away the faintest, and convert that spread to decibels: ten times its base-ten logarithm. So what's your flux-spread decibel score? 7.1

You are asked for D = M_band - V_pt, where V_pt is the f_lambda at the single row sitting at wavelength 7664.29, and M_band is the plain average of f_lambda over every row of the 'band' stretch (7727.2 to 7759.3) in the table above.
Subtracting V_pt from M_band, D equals 6.8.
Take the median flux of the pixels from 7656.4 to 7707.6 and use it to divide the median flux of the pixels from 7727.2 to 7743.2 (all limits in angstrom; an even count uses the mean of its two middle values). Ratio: 1.01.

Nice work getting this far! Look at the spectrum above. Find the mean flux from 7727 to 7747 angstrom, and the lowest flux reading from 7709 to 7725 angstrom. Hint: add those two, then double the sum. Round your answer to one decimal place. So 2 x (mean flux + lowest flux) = 123.5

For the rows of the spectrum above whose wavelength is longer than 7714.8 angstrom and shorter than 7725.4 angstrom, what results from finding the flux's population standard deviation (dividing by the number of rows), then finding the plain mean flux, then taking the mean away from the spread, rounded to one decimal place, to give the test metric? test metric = -31.3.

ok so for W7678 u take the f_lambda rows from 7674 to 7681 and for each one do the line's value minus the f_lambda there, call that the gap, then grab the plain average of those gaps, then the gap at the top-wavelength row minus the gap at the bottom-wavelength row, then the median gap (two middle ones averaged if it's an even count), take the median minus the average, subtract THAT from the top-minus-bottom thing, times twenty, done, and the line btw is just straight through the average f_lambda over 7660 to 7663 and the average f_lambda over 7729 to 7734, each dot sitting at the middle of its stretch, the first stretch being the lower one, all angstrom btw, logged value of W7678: -2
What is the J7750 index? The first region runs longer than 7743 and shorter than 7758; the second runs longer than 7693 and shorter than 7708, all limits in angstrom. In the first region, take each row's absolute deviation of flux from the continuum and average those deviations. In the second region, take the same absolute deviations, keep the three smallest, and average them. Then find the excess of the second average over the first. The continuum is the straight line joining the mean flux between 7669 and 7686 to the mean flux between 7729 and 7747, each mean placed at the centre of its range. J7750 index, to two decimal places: -0.50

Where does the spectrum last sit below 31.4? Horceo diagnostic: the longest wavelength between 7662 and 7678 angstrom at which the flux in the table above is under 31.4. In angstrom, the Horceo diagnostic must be 7671.35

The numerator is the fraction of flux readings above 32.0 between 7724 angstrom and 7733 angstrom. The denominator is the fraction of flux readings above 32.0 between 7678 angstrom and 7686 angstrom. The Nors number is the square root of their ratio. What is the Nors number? 1.0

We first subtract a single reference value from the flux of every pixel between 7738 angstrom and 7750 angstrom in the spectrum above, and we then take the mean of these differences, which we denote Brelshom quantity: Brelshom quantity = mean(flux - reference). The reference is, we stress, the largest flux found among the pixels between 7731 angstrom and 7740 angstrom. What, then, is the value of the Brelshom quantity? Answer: -1.2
